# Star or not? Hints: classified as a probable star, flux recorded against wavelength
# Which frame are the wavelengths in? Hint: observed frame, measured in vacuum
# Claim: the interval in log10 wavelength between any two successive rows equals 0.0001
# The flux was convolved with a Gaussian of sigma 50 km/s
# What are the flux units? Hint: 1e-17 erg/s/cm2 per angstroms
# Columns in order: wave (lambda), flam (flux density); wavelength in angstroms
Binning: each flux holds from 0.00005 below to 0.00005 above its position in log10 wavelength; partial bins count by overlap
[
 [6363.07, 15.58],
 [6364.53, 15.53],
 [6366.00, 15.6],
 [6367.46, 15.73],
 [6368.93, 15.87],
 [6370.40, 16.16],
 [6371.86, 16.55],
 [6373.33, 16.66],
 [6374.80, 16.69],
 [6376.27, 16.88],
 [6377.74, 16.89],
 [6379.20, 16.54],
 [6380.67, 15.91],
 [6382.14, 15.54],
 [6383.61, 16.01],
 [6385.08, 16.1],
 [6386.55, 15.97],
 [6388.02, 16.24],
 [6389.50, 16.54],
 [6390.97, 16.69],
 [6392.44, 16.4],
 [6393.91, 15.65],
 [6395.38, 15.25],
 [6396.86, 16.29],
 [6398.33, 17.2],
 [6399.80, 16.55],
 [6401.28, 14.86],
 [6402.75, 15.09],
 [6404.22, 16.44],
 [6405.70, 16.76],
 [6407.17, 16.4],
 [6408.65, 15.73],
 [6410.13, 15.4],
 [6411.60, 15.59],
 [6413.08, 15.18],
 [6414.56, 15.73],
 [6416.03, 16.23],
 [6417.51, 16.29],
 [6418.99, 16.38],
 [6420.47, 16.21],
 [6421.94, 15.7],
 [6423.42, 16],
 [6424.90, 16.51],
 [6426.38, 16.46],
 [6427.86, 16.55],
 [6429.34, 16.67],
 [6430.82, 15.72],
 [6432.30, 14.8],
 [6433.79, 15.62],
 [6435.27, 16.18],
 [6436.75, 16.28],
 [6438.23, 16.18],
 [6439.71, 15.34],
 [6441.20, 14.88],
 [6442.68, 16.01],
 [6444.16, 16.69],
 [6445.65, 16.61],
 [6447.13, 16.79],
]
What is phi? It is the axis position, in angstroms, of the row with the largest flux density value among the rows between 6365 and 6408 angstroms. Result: 6398.33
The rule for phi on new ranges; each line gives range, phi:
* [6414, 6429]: 6427.86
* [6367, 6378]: 6377.74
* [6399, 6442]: 6405.70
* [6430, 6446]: 6444.16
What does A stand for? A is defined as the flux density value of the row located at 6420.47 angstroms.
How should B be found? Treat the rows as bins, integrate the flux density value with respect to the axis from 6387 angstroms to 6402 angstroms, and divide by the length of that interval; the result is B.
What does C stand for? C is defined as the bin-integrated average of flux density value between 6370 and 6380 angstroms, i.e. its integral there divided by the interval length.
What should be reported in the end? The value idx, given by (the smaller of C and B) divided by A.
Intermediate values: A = 16.21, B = 16.2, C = 16.6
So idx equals 1.00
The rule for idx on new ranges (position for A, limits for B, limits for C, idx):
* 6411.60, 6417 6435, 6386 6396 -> 1.03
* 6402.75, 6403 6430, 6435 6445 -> 1.06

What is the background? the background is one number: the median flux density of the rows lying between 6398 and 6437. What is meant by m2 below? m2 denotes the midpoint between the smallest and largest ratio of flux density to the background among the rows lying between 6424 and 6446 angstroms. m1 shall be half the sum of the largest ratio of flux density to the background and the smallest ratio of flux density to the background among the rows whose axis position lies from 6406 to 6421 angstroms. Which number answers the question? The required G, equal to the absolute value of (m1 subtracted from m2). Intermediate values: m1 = 0.97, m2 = 0.971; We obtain 0.003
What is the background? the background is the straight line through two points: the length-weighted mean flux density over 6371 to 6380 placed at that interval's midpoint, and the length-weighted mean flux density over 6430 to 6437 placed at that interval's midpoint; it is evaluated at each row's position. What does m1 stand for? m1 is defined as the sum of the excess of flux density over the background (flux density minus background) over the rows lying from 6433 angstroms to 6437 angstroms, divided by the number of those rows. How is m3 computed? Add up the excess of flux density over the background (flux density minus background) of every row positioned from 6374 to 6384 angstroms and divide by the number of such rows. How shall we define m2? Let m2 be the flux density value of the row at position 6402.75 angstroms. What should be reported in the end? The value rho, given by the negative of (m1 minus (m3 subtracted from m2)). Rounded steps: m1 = 0.37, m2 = 15.09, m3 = -0.28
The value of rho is 15.0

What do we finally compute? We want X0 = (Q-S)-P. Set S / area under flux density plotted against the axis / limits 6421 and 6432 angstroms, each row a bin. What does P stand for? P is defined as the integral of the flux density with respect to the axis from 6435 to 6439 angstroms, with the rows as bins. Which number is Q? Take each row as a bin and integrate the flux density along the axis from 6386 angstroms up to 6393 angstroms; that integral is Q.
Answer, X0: -128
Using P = 65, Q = 115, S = 178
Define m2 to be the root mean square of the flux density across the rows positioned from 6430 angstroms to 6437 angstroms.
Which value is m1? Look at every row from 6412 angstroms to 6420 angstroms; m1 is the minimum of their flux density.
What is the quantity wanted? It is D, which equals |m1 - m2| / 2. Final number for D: 0.27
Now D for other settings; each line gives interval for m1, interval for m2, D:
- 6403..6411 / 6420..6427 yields 0.39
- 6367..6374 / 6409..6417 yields 0.05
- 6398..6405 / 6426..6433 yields 0.60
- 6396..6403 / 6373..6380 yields 0.94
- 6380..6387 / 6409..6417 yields 0.05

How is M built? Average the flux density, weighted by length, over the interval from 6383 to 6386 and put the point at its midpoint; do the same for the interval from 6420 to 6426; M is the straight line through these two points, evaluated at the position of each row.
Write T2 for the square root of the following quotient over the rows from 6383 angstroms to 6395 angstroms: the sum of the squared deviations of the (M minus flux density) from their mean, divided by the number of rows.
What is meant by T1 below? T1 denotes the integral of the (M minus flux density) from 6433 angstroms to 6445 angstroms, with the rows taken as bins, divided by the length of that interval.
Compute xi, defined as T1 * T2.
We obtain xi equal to 0.09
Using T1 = 0.274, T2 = 0.32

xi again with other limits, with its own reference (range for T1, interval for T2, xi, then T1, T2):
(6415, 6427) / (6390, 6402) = -0.05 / -0.074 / 0.74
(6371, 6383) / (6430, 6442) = -0.22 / -0.412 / 0.54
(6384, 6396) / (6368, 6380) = -0.01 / -0.044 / 0.32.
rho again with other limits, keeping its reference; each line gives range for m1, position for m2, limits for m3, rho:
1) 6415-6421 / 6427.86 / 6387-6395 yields 16.3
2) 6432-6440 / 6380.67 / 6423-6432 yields 15.3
